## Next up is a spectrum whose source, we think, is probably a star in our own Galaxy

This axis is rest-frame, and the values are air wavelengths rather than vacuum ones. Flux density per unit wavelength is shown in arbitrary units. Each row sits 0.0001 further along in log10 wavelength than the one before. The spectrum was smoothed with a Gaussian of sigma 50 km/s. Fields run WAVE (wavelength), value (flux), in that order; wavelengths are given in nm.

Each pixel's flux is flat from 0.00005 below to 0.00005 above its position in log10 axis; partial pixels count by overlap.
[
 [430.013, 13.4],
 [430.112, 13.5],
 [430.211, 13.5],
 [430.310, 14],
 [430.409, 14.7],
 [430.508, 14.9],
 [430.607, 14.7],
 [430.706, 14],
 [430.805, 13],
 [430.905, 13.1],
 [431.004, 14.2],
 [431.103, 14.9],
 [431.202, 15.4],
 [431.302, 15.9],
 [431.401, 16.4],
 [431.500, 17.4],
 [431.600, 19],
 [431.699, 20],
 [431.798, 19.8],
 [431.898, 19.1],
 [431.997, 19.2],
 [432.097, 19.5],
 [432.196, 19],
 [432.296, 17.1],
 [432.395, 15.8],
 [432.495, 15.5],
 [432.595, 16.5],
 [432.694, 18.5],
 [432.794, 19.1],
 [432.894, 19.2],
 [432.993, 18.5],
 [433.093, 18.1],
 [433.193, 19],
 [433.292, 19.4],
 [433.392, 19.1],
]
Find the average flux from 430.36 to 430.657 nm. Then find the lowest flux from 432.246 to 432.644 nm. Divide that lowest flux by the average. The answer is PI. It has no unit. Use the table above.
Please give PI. 1.05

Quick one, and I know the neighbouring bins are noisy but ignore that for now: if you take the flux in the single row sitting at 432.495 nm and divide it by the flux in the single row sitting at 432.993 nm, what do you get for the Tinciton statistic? 0.84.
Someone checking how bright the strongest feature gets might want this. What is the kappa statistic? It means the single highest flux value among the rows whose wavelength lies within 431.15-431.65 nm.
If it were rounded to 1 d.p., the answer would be 19.0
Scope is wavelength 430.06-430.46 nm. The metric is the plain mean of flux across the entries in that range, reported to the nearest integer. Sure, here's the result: 14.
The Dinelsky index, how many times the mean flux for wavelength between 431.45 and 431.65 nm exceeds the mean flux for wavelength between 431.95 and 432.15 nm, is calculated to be 0.94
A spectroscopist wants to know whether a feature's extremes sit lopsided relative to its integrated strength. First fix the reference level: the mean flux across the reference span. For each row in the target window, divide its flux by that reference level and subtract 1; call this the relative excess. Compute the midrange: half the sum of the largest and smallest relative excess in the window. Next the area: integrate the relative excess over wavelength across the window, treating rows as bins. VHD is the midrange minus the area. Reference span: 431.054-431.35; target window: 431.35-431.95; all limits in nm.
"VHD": 0.06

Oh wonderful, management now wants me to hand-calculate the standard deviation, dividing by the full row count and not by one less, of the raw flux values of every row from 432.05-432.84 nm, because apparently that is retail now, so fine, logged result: 1.5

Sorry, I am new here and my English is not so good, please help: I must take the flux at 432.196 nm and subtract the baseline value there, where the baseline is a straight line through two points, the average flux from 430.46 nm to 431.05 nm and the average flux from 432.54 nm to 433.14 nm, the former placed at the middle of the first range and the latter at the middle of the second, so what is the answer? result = 2.0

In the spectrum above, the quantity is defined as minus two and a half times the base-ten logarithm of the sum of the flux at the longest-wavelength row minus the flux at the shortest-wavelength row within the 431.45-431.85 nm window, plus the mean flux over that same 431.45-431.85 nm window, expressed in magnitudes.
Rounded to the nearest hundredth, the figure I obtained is -3.33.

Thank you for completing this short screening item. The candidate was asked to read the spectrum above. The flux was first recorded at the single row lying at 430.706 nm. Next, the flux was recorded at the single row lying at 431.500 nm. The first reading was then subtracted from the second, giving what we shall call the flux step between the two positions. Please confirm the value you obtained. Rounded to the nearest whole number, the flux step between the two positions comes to 3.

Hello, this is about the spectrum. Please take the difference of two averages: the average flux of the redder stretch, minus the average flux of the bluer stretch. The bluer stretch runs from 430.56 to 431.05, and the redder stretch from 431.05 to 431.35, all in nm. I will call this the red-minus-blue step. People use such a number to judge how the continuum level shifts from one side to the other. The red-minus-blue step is 1.6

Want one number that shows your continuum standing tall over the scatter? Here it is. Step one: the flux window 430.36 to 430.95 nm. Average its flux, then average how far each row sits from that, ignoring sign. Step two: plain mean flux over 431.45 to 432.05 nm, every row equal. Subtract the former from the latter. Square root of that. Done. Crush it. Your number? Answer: 4.29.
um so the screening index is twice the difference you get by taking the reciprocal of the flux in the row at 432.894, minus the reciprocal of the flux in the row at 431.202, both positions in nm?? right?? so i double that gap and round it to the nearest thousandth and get -0.026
